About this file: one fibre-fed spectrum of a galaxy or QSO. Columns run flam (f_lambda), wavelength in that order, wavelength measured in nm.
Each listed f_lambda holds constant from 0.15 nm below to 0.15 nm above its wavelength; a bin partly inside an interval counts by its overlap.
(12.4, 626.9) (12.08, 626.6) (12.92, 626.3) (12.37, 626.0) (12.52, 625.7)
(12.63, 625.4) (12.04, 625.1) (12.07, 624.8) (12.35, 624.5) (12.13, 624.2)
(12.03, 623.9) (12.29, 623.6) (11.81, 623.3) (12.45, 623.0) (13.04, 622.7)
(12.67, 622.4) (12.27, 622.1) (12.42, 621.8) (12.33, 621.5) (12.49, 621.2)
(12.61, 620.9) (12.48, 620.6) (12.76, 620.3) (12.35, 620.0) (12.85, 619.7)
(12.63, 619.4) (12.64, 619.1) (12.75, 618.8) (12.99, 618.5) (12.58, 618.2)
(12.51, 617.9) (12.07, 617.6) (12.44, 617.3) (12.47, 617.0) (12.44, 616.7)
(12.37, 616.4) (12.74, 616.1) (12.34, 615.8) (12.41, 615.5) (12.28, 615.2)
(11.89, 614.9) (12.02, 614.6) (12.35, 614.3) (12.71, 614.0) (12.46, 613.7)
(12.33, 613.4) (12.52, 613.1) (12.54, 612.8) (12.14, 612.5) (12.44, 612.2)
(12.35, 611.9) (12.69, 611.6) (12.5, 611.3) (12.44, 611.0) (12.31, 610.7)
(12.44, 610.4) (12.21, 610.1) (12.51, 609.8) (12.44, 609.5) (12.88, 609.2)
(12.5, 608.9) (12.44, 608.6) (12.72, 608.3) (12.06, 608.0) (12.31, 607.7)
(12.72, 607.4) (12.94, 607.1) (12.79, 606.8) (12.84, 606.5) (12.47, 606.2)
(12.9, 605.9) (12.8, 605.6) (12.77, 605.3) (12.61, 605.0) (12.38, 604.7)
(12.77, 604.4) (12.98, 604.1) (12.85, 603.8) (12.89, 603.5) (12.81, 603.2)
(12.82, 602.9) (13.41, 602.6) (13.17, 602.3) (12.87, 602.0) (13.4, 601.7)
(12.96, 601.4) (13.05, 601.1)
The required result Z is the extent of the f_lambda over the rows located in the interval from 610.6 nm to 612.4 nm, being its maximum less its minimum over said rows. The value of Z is 0.38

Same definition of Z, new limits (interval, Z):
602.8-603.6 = 0.08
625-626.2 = 0.59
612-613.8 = 0.40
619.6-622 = 0.52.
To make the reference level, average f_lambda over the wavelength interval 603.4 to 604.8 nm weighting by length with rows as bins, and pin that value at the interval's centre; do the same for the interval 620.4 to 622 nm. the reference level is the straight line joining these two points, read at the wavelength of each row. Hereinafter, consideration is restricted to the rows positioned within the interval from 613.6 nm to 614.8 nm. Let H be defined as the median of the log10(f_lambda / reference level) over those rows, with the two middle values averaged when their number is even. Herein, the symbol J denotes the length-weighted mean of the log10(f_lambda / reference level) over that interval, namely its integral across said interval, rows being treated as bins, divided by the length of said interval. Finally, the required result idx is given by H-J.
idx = 0.0015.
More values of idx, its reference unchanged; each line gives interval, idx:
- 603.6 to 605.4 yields 0.0016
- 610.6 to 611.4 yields 0.0008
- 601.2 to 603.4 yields -0.0038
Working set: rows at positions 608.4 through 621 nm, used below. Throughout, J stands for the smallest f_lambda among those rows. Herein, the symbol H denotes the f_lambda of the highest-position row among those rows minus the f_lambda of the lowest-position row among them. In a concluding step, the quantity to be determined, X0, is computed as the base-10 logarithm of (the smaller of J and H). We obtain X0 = -0.77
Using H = 0.17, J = 11.89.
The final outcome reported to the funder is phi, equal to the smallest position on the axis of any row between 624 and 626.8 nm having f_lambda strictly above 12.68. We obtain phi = 626.3 nm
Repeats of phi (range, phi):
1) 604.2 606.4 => 604.4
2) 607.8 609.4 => 608.3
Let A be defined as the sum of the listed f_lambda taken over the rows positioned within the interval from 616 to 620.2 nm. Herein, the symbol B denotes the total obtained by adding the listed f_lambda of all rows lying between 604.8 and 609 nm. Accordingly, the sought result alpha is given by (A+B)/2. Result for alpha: 176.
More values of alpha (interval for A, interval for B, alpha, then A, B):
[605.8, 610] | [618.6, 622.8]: 176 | 177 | 176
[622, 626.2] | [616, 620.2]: 174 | 173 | 176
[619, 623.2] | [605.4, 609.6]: 176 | 176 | 177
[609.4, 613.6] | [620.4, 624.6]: 174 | 174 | 173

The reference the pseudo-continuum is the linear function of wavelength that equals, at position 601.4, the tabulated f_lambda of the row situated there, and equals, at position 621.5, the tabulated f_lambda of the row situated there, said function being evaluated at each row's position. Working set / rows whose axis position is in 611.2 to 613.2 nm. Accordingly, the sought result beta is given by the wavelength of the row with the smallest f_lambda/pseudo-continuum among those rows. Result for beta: 612.5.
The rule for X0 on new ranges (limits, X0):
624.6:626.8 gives -2.00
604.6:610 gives -0.89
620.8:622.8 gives -0.37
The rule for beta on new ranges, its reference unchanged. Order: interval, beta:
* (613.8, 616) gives 614.9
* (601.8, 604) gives 603.2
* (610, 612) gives 610.1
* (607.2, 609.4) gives 608.0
